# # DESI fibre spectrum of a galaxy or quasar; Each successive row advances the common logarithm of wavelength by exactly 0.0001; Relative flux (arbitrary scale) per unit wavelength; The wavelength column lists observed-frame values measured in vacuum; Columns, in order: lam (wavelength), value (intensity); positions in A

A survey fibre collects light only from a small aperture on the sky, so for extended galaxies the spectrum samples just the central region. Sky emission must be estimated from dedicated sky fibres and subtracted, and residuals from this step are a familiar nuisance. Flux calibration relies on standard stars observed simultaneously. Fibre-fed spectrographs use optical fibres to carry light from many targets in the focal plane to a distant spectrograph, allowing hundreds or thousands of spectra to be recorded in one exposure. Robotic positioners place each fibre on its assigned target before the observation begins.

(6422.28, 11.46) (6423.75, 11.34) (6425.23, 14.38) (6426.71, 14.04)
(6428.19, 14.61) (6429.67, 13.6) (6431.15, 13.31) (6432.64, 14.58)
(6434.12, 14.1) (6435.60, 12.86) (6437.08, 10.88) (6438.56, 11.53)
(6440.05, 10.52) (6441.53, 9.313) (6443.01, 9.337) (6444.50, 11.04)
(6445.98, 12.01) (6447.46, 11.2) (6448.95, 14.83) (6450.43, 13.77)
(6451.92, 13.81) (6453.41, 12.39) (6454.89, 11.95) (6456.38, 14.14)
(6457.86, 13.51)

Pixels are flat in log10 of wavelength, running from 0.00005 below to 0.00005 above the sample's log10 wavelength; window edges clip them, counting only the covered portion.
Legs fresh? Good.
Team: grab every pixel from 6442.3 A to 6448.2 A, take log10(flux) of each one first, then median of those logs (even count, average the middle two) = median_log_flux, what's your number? 1.05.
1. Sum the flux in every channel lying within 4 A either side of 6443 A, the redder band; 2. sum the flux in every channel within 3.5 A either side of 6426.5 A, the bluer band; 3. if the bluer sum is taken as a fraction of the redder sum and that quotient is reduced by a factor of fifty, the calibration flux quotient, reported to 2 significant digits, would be 0.026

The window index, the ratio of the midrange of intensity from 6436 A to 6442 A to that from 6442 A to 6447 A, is 0.98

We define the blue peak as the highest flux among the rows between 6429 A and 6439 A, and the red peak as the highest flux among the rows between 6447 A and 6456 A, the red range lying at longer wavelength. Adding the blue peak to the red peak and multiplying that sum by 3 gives 88.2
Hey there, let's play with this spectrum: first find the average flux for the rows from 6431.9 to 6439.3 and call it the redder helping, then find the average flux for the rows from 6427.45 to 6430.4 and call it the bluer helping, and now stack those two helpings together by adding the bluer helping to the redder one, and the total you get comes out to 27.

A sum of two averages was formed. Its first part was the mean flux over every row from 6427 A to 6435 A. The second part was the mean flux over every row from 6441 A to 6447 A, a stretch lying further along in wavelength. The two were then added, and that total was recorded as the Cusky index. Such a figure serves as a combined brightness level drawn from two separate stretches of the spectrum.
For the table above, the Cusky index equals 24.5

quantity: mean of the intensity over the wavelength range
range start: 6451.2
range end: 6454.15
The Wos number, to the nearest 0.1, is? 13.1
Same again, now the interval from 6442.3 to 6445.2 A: 10.2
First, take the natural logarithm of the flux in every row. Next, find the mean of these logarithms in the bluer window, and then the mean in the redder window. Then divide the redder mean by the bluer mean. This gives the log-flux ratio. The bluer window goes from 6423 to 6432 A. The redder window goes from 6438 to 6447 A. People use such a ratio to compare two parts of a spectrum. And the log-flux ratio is 0.91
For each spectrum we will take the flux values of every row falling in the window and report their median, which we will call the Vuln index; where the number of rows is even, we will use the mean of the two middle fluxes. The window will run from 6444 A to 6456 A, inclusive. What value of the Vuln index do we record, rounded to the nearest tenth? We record 12.2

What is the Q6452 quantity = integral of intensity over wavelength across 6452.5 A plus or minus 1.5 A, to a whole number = 39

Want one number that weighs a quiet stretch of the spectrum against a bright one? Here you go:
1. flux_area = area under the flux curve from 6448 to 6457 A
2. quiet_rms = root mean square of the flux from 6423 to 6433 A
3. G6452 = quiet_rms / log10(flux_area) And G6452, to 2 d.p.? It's 6.60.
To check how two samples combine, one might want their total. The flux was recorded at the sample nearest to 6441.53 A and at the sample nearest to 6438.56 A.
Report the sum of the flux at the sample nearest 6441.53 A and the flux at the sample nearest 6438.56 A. 20.8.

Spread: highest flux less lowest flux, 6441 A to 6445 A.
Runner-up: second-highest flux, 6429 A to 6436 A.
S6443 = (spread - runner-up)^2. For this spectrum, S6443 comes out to 153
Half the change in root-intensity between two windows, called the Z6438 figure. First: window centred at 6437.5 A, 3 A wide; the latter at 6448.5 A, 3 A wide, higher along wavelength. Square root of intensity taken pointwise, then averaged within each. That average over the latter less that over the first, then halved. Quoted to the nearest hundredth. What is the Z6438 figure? 0.13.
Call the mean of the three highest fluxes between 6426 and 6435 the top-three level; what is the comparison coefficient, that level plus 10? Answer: 24.4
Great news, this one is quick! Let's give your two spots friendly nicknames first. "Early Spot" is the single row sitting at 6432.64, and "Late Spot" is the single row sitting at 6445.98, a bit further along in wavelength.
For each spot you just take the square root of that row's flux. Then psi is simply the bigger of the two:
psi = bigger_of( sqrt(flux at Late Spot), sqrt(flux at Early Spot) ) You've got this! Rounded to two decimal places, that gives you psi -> 3.82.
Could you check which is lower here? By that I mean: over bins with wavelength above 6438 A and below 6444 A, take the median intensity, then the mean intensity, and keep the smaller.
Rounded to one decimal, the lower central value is 9.9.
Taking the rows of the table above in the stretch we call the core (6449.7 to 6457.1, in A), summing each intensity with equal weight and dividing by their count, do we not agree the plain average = 13.2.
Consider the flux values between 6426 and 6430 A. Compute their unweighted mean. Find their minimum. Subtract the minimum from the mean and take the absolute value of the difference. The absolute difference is 0.5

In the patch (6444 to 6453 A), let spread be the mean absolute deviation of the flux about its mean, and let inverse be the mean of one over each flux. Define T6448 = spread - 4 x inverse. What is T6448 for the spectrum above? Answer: 1.04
